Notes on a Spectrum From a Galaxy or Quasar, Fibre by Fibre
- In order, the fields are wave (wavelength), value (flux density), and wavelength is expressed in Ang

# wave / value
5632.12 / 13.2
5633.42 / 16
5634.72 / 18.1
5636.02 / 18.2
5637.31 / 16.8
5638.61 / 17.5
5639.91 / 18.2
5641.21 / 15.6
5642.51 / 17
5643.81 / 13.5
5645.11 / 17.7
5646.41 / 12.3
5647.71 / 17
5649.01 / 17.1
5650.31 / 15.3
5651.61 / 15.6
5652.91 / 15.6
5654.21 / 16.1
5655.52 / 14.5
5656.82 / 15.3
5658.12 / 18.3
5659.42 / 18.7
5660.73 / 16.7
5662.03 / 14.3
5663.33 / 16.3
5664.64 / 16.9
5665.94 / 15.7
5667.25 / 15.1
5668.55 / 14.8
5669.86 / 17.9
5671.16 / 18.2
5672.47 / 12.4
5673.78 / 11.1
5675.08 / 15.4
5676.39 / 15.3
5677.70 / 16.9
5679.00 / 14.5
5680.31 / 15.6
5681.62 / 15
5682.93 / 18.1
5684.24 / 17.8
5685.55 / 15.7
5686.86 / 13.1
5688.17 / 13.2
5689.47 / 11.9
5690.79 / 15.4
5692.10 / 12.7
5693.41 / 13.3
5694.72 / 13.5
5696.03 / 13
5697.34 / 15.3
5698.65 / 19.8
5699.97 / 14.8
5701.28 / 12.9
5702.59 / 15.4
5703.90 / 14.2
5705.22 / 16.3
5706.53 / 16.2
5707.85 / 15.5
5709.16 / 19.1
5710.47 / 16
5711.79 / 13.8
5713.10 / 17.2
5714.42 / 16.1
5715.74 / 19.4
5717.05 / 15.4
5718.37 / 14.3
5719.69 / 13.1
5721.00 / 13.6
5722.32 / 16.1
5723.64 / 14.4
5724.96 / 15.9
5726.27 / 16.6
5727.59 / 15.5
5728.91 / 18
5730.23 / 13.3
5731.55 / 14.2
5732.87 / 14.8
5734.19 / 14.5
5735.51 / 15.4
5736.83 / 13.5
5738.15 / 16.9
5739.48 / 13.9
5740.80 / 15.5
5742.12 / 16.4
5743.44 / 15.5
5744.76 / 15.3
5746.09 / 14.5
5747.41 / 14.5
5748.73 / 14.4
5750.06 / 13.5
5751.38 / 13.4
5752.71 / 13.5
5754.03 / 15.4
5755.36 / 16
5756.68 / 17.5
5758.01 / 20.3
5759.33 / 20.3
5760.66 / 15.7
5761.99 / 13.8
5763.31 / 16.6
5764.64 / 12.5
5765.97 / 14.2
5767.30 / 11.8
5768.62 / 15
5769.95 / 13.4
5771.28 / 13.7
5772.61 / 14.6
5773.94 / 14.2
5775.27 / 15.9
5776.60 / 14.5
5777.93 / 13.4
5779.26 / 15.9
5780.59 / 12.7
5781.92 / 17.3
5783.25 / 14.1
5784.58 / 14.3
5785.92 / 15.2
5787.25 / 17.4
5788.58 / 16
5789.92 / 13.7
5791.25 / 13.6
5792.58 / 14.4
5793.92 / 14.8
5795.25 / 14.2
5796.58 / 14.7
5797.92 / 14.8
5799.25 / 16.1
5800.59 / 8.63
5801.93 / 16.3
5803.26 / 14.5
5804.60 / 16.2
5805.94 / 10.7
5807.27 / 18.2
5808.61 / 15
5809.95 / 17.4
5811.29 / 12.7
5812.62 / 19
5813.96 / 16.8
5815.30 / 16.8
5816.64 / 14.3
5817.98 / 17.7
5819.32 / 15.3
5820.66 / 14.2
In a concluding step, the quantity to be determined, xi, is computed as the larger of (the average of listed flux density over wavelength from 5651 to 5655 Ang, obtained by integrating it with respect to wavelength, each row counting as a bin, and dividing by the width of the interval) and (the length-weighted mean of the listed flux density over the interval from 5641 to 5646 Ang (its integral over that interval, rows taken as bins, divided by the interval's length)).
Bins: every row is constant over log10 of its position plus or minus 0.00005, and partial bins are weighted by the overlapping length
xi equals 15.8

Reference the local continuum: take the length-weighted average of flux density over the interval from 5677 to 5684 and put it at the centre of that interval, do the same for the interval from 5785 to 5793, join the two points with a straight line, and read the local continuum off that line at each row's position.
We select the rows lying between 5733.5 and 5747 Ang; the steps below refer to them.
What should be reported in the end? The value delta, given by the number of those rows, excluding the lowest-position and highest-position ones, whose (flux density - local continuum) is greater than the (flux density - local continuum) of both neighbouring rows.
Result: 3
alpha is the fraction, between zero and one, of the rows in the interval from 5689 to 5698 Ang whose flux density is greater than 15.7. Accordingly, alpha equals 0.00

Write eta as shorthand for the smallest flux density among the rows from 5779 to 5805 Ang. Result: 8.63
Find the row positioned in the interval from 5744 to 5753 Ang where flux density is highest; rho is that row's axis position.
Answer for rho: 5744.76 Ang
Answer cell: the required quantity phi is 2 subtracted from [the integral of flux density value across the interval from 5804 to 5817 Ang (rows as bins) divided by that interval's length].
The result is 13.7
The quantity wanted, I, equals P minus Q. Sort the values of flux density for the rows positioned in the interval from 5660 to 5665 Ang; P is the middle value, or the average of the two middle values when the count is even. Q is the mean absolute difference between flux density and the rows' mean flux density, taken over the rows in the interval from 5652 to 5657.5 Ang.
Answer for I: 16.0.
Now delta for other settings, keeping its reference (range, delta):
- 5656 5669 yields 2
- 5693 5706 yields 3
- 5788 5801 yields 2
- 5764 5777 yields 4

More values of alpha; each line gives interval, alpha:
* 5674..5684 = 0.29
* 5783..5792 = 0.29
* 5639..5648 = 0.57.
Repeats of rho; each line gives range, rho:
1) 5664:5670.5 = 5669.86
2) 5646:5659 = 5658.12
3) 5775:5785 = 5781.92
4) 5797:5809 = 5807.27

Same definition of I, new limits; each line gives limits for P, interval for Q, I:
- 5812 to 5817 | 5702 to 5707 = 16.1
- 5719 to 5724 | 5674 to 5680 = 13.3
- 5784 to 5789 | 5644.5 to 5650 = 13.7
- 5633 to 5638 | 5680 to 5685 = 16.1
